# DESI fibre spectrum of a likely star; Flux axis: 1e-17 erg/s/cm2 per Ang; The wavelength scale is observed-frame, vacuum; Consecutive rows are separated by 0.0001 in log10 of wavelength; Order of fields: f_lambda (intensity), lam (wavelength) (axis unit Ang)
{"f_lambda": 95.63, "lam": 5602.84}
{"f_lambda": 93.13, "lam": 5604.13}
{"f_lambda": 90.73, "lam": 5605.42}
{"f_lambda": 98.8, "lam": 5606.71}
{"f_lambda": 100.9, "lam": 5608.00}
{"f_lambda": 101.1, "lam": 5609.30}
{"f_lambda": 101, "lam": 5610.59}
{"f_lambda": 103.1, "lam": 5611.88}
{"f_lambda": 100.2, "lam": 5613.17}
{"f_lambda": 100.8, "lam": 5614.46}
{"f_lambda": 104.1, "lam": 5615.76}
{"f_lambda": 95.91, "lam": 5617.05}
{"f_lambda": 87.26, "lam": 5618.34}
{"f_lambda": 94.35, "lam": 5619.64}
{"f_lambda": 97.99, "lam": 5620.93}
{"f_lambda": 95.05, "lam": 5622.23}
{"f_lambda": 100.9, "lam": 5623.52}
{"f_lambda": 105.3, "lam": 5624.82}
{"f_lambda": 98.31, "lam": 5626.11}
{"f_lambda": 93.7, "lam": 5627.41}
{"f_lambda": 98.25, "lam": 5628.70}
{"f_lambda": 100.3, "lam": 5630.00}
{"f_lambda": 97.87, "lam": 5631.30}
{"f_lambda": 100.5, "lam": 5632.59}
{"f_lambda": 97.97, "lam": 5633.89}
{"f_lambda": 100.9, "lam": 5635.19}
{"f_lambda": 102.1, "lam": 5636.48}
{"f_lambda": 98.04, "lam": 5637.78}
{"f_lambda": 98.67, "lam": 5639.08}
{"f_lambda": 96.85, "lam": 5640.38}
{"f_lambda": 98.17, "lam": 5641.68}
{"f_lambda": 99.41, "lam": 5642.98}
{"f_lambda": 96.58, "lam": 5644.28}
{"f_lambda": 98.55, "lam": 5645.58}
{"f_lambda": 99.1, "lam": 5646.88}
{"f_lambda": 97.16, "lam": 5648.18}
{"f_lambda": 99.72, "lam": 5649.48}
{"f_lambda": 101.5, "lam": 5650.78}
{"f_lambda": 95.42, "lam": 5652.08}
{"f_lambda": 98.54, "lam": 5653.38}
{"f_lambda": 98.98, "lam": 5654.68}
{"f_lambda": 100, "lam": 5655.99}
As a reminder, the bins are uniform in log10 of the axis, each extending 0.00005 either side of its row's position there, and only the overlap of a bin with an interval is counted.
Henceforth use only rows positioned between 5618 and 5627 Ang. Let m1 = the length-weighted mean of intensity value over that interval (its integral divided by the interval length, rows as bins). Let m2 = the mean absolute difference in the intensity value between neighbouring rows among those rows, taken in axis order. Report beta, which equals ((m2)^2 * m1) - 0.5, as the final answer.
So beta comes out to 2579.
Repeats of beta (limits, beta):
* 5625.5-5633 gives 1038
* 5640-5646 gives 331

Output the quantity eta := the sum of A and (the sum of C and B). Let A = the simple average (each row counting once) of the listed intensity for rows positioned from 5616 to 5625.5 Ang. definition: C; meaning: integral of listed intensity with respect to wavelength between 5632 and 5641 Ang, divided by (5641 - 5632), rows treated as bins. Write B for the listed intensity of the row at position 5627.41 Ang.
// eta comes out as 290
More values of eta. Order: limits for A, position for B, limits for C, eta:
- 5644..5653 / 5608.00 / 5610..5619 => 298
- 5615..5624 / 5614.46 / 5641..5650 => 296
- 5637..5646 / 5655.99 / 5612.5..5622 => 295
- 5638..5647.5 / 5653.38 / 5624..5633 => 296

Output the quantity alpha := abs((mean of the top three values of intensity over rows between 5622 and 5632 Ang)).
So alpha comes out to 102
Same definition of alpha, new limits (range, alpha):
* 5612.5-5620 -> 102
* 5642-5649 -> 99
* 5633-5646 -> 101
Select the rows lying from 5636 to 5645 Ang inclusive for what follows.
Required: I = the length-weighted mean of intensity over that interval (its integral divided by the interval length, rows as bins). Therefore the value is 98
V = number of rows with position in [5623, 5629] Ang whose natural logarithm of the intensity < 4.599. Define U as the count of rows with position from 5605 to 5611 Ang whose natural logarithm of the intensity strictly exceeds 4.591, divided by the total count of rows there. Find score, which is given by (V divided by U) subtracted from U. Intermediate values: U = 0.80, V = 3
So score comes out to -3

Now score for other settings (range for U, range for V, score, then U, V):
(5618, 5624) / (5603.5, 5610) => -15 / 0.20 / 3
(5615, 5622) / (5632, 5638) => -10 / 0.20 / 2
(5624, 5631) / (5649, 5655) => -7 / 0.40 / 3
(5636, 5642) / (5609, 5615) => 0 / 0.40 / 0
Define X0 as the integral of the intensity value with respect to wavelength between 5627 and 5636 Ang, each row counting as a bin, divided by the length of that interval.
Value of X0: 99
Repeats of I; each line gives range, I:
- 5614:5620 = 96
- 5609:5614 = 102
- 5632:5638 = 100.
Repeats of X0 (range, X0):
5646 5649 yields 98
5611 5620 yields 98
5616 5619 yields 93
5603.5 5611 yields 97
